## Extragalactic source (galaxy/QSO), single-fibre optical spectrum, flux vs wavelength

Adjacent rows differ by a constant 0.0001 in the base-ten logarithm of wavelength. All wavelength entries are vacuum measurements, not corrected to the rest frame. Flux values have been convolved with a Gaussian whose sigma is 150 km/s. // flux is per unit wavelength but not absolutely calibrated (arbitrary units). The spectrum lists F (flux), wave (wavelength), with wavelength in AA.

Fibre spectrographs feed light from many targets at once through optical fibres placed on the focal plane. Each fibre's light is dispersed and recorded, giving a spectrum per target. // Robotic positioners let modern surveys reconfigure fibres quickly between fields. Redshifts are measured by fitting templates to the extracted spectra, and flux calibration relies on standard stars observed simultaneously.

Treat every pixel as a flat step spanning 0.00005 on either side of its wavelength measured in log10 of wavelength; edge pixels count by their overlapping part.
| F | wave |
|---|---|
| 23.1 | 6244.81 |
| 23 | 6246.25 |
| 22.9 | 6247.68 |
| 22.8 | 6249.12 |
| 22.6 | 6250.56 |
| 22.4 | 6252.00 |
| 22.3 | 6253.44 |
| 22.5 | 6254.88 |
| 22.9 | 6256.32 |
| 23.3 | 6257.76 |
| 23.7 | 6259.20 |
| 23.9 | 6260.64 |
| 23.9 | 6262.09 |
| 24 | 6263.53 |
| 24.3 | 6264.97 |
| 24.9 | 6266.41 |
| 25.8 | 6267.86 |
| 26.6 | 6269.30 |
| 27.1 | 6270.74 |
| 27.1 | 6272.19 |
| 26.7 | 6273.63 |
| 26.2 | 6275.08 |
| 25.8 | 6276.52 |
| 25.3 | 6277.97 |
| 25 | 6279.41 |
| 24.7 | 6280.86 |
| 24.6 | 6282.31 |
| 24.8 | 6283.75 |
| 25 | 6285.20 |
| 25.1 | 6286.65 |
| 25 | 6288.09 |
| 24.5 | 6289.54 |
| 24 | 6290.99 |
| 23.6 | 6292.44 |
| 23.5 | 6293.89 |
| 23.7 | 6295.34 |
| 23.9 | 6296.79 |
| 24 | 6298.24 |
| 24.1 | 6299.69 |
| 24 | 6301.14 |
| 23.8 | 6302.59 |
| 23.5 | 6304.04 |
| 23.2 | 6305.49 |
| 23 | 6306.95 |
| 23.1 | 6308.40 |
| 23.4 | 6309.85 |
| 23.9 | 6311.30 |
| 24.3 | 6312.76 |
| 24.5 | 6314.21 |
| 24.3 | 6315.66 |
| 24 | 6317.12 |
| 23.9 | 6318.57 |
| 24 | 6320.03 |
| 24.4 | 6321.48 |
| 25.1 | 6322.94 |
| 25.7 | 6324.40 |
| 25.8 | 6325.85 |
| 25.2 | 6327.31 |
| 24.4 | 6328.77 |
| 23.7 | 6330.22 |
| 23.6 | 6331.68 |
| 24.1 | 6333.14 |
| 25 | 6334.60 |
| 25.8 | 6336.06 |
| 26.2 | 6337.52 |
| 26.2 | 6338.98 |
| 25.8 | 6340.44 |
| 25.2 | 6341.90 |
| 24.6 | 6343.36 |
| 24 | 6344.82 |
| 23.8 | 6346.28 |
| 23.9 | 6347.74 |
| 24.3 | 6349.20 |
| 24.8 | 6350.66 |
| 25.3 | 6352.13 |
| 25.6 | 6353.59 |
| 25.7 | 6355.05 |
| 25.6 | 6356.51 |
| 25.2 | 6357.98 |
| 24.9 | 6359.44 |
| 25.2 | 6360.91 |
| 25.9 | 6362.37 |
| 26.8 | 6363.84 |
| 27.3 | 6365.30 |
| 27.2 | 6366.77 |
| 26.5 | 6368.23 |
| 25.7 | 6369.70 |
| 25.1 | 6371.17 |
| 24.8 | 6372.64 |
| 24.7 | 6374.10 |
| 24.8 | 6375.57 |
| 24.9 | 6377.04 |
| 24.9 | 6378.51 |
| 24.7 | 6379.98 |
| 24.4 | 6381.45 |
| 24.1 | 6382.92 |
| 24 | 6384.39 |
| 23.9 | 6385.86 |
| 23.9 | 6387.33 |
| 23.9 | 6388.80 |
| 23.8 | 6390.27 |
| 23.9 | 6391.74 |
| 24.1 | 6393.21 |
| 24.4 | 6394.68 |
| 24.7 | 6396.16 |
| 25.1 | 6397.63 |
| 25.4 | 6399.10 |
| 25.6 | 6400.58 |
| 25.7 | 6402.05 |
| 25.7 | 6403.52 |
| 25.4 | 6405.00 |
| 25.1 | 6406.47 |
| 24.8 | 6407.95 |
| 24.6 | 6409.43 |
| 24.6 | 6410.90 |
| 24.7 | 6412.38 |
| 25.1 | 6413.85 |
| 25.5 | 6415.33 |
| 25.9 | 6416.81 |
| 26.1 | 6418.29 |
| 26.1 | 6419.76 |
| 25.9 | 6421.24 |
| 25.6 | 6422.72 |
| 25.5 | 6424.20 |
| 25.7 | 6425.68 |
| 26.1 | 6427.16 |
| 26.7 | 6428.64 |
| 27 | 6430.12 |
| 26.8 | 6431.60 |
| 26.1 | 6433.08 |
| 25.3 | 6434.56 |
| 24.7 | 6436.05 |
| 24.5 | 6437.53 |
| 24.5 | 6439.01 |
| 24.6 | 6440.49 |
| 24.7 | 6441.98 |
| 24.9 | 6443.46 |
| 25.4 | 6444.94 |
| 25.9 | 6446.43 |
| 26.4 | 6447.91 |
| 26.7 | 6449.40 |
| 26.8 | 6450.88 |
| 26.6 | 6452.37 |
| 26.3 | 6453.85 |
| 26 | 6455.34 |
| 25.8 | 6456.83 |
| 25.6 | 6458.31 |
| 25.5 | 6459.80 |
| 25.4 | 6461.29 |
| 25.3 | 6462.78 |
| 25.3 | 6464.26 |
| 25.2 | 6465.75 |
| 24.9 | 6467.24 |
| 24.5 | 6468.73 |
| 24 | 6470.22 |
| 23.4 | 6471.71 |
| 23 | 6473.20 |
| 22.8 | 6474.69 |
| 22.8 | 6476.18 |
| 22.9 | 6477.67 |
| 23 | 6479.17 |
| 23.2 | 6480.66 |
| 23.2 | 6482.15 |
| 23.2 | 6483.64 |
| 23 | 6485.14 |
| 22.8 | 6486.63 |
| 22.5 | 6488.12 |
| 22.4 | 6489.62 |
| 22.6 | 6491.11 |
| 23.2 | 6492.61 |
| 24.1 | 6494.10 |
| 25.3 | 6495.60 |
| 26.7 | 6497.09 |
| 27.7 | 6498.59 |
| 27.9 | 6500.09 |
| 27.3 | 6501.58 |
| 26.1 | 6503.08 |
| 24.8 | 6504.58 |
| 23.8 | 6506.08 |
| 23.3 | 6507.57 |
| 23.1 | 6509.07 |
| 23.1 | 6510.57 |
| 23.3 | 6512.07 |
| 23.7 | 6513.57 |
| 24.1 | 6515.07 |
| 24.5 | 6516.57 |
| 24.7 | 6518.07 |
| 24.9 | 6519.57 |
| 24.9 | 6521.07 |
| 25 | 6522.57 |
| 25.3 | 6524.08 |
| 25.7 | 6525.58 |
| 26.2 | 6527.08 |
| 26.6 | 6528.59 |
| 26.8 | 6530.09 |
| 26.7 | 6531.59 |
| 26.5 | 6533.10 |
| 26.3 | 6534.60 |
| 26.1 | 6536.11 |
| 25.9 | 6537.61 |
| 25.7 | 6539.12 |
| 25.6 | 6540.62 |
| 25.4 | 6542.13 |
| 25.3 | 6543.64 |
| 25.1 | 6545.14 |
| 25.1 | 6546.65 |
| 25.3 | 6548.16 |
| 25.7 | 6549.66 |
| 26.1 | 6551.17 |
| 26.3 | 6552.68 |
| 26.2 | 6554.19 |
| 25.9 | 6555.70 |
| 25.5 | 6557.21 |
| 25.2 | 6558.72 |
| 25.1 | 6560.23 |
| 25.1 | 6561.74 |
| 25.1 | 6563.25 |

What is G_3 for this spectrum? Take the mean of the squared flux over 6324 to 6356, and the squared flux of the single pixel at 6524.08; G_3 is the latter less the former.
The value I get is 17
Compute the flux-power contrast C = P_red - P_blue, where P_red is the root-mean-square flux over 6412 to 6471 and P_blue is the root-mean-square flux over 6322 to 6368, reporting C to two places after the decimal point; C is 0.36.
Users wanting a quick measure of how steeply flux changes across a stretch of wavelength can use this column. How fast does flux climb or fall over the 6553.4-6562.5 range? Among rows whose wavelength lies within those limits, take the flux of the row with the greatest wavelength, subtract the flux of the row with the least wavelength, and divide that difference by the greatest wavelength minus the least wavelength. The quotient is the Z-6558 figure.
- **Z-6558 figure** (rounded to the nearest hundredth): -0.15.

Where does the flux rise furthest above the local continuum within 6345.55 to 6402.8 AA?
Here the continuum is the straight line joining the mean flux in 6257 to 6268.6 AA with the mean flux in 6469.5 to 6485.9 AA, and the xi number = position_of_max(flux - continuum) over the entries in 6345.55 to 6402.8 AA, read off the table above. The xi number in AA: 6365.30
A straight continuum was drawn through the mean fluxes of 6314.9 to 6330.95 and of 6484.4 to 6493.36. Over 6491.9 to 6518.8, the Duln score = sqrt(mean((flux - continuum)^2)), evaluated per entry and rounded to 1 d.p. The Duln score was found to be 2.7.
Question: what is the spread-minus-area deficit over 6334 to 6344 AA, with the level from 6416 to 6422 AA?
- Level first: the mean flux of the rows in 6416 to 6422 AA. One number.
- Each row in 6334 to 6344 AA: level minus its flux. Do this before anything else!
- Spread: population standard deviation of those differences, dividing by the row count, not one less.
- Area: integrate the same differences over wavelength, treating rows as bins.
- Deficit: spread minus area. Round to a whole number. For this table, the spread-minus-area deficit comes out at -4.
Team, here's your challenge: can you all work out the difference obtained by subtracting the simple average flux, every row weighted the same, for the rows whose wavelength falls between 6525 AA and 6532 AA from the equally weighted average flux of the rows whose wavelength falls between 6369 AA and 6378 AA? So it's -1.4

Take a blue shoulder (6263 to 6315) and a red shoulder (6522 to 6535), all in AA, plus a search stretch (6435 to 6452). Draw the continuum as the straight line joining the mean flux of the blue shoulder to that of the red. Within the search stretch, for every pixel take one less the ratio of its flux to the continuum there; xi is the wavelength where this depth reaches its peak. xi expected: 6439.01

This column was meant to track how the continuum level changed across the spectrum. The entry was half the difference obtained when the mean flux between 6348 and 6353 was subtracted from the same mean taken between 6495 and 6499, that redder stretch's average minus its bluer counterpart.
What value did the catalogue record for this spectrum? 0.9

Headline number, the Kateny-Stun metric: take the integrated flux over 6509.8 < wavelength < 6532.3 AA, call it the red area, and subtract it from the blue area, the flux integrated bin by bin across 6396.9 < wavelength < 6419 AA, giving -4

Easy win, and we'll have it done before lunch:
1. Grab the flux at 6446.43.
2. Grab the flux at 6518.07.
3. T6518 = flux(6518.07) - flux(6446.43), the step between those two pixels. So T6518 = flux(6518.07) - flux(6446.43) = -1.2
